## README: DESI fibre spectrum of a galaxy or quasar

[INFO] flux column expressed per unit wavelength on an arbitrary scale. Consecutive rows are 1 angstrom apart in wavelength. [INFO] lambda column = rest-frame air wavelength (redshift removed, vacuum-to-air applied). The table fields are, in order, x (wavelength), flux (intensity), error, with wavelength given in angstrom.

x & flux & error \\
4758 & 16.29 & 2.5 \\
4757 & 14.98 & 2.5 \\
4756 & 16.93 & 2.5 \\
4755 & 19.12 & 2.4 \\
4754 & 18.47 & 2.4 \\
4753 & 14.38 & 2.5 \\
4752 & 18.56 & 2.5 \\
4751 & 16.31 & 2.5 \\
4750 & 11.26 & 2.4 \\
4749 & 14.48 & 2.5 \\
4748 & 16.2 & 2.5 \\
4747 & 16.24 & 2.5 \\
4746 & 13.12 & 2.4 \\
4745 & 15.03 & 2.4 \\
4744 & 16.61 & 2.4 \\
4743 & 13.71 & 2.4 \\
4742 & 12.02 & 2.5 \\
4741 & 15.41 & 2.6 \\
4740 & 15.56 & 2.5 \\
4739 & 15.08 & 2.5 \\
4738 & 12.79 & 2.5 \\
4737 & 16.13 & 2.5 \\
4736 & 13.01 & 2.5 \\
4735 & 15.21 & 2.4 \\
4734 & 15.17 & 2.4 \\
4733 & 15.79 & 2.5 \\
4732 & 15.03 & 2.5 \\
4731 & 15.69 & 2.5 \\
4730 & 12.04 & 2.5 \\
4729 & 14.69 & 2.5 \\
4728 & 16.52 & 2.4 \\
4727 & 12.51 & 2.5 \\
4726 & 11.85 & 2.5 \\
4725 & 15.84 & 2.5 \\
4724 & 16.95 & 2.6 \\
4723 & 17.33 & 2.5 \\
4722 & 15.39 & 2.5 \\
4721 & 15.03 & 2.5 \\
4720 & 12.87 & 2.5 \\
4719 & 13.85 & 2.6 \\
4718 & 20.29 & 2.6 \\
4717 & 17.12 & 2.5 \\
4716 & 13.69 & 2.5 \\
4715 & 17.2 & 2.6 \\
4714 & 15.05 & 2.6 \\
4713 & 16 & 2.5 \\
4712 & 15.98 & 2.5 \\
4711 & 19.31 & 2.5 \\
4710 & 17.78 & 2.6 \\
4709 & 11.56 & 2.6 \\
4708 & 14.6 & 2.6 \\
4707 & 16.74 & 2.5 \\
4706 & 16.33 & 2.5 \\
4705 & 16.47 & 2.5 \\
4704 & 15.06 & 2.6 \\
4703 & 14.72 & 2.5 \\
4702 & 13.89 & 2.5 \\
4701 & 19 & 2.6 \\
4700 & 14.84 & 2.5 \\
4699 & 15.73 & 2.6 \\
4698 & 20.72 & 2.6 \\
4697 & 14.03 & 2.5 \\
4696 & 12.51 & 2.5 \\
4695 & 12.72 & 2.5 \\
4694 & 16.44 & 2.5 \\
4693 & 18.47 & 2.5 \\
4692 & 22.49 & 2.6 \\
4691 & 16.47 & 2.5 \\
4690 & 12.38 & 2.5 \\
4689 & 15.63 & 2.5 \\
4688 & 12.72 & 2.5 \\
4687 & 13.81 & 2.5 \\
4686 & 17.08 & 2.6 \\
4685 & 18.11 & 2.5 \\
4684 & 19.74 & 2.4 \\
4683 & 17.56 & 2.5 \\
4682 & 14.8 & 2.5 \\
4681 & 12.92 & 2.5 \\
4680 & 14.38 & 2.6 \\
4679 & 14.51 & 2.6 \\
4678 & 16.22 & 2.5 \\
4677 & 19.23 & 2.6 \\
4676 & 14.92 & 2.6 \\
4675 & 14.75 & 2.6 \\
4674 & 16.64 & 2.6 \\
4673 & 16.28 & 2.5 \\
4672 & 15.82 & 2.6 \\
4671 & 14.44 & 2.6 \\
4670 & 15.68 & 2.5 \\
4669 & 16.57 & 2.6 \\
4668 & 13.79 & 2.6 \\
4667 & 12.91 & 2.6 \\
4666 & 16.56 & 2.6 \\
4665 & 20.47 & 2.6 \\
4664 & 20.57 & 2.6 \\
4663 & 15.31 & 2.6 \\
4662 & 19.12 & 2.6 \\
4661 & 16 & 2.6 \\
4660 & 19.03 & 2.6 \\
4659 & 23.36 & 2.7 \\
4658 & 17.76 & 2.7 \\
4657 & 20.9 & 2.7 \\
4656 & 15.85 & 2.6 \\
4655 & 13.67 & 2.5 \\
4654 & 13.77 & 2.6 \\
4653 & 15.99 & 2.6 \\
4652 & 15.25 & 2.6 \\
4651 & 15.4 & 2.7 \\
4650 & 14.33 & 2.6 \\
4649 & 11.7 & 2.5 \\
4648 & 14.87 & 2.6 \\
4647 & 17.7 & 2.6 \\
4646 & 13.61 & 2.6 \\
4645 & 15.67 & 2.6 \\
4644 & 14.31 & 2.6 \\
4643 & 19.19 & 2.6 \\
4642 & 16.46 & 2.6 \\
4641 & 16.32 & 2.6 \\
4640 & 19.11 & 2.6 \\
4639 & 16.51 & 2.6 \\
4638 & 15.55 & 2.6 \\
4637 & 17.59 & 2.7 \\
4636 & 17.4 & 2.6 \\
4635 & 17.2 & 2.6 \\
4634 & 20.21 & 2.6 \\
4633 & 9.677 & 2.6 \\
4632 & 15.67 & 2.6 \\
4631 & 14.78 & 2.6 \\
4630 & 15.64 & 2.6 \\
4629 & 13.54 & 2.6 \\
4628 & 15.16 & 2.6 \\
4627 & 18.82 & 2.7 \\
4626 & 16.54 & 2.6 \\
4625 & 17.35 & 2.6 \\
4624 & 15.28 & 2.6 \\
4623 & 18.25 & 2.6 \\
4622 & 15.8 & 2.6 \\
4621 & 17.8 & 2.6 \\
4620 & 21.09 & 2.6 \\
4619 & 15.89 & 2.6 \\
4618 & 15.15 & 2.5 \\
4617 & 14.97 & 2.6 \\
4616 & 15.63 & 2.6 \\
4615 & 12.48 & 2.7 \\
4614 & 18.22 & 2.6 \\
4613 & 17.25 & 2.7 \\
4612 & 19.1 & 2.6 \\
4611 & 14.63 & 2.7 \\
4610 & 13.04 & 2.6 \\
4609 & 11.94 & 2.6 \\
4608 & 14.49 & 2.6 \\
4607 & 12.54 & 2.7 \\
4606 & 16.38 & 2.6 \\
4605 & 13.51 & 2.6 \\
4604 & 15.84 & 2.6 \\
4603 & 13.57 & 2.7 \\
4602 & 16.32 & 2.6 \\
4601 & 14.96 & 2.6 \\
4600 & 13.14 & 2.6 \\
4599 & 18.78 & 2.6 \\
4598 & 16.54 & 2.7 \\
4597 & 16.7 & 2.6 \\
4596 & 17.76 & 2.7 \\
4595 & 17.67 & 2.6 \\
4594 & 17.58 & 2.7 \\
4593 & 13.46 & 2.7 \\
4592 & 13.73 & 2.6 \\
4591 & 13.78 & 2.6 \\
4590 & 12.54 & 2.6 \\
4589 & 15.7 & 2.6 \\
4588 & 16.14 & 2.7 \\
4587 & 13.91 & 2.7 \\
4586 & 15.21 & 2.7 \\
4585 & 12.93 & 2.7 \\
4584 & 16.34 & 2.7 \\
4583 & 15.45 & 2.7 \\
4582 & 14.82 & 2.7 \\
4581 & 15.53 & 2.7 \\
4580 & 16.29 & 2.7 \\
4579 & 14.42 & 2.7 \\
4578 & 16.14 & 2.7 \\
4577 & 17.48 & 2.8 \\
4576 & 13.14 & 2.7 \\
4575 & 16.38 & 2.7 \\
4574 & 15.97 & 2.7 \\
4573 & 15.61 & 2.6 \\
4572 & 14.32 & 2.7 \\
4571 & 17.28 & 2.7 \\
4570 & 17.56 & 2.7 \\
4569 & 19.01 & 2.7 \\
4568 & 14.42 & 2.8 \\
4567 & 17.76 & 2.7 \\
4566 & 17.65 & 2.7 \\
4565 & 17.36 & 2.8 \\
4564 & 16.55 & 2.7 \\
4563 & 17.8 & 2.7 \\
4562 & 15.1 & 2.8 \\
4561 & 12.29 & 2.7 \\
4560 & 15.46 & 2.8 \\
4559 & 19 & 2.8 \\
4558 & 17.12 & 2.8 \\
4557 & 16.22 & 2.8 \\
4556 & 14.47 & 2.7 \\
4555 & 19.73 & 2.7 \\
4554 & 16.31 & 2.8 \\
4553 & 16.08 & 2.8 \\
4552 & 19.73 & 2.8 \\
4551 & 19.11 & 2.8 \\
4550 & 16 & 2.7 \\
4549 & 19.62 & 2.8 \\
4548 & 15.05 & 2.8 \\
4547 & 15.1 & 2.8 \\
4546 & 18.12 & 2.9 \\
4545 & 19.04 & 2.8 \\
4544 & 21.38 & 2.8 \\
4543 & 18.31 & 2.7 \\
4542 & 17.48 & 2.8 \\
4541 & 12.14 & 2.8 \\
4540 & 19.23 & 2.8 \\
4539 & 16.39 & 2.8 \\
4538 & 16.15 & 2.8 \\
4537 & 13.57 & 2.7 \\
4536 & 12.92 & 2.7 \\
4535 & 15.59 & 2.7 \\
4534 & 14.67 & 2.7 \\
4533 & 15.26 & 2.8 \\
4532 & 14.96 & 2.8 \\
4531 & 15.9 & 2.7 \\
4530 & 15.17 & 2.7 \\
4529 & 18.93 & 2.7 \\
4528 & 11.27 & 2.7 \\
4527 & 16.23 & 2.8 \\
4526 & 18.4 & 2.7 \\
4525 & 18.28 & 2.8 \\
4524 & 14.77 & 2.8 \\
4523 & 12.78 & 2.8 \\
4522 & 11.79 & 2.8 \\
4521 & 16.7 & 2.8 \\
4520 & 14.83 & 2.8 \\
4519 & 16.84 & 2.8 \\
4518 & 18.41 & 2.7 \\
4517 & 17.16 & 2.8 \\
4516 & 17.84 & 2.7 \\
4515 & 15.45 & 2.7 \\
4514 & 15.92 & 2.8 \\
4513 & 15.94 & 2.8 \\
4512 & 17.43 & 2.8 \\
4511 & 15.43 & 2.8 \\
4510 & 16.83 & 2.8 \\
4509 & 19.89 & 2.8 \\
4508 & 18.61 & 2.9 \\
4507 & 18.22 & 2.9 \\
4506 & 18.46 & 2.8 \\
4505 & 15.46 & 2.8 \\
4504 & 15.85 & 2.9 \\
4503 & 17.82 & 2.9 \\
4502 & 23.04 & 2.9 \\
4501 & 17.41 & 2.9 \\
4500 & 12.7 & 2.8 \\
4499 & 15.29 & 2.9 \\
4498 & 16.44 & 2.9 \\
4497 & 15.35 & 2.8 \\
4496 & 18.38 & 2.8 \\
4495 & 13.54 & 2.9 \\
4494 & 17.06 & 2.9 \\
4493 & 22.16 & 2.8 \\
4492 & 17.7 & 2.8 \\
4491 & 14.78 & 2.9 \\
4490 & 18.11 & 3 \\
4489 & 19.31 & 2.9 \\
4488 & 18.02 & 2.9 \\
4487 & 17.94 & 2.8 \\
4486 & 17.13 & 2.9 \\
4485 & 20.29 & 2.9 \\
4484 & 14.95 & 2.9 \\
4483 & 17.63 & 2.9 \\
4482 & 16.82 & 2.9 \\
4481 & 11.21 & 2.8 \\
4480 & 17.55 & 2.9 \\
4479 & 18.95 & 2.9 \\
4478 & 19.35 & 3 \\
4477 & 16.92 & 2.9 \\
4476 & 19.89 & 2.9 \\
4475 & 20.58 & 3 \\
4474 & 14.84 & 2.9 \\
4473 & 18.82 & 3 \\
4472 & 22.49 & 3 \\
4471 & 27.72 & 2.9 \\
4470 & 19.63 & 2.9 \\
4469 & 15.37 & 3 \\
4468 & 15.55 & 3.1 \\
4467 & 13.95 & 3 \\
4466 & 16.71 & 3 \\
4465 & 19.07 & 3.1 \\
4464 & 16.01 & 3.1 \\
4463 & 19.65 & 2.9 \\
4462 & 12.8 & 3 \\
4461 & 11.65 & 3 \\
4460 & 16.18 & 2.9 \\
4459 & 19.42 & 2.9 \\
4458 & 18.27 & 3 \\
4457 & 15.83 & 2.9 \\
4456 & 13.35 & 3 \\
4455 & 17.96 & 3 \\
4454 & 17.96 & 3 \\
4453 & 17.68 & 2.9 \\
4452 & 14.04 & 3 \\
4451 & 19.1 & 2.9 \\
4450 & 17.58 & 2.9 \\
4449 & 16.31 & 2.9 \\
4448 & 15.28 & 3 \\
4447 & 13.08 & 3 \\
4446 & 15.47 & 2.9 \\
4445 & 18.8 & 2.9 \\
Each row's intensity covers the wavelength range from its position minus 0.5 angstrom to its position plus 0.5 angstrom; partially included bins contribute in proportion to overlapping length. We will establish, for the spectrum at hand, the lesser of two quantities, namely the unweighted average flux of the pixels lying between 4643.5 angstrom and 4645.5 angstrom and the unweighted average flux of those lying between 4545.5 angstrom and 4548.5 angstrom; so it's 15.0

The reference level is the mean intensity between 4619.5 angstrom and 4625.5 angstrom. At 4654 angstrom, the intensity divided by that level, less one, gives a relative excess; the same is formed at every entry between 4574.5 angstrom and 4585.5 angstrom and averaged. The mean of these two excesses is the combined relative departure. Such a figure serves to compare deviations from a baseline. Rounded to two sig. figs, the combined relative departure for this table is -0.17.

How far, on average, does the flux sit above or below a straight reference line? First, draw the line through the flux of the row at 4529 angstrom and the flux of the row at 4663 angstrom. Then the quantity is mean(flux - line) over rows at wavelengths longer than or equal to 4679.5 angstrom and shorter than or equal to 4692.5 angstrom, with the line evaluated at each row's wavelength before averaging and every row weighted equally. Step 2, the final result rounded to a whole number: 1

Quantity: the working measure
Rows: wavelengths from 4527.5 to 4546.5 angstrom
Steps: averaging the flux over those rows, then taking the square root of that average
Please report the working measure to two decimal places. 4.02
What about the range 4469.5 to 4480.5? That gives 4.44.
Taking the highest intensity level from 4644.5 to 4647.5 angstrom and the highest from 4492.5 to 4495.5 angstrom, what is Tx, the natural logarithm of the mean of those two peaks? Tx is 2.99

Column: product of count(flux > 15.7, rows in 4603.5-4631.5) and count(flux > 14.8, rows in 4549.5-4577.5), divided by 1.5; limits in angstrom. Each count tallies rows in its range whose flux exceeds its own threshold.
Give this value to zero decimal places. 199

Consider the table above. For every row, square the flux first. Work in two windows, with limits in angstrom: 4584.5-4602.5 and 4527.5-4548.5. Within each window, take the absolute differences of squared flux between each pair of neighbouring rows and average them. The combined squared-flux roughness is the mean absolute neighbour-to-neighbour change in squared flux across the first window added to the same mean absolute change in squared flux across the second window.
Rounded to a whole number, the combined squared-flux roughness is 125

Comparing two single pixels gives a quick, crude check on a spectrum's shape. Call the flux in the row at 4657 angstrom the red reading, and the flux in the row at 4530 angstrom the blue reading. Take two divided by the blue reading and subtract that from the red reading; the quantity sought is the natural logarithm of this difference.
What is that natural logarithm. 3.03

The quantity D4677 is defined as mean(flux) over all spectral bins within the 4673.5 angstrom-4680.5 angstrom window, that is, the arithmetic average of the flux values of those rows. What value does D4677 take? 15.8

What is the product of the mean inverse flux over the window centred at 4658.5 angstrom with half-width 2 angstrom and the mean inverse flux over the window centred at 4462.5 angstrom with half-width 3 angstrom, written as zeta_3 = 0.0033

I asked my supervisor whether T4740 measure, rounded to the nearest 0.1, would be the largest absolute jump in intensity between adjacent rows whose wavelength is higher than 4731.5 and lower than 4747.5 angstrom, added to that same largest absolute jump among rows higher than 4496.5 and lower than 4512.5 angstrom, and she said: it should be 9.0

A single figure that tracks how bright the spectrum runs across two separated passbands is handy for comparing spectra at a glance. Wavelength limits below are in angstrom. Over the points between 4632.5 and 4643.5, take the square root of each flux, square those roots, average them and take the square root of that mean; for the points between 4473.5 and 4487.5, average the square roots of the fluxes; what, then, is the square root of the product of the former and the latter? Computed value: 4.13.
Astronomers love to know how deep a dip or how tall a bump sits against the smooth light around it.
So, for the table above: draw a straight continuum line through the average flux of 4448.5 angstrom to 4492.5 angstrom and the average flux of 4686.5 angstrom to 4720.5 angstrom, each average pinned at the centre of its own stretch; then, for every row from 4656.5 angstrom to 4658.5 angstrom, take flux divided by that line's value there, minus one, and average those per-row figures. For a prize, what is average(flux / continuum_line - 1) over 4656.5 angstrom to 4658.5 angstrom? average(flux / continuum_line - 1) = 0.20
